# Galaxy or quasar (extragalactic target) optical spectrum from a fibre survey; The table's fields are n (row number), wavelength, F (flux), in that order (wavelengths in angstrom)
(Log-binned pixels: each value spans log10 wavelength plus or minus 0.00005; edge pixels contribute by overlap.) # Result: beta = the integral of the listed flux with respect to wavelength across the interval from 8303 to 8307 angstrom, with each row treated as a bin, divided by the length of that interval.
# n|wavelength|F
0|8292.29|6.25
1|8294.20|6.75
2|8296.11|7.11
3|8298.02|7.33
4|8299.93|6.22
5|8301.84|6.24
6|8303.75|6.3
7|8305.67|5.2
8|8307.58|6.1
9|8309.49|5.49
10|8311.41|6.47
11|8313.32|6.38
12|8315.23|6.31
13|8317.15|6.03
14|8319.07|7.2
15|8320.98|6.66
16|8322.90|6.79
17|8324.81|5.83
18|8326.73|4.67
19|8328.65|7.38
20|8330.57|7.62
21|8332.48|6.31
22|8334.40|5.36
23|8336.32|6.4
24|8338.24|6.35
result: 5.75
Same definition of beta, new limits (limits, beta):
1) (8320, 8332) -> 6.49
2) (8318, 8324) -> 6.85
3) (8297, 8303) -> 6.60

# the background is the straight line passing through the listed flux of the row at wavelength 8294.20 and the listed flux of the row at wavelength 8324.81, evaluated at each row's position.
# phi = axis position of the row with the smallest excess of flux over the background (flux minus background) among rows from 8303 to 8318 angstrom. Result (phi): 8305.67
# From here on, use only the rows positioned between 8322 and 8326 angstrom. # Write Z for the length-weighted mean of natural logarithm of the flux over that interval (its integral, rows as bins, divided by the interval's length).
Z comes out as 1.82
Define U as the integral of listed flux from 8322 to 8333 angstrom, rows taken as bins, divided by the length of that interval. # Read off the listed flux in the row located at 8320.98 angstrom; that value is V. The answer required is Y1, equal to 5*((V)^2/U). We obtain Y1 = 34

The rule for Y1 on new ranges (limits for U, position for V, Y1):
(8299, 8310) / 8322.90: 39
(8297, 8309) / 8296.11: 41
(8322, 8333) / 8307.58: 29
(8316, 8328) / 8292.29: 31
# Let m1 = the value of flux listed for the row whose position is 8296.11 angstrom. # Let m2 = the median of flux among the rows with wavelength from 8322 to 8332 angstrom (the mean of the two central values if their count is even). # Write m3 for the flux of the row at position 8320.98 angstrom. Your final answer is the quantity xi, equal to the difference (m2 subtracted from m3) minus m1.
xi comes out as -7.2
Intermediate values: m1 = 7.11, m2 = 6.79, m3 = 6.66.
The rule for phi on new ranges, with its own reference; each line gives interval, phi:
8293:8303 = 8299.93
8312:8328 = 8326.73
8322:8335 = 8326.73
